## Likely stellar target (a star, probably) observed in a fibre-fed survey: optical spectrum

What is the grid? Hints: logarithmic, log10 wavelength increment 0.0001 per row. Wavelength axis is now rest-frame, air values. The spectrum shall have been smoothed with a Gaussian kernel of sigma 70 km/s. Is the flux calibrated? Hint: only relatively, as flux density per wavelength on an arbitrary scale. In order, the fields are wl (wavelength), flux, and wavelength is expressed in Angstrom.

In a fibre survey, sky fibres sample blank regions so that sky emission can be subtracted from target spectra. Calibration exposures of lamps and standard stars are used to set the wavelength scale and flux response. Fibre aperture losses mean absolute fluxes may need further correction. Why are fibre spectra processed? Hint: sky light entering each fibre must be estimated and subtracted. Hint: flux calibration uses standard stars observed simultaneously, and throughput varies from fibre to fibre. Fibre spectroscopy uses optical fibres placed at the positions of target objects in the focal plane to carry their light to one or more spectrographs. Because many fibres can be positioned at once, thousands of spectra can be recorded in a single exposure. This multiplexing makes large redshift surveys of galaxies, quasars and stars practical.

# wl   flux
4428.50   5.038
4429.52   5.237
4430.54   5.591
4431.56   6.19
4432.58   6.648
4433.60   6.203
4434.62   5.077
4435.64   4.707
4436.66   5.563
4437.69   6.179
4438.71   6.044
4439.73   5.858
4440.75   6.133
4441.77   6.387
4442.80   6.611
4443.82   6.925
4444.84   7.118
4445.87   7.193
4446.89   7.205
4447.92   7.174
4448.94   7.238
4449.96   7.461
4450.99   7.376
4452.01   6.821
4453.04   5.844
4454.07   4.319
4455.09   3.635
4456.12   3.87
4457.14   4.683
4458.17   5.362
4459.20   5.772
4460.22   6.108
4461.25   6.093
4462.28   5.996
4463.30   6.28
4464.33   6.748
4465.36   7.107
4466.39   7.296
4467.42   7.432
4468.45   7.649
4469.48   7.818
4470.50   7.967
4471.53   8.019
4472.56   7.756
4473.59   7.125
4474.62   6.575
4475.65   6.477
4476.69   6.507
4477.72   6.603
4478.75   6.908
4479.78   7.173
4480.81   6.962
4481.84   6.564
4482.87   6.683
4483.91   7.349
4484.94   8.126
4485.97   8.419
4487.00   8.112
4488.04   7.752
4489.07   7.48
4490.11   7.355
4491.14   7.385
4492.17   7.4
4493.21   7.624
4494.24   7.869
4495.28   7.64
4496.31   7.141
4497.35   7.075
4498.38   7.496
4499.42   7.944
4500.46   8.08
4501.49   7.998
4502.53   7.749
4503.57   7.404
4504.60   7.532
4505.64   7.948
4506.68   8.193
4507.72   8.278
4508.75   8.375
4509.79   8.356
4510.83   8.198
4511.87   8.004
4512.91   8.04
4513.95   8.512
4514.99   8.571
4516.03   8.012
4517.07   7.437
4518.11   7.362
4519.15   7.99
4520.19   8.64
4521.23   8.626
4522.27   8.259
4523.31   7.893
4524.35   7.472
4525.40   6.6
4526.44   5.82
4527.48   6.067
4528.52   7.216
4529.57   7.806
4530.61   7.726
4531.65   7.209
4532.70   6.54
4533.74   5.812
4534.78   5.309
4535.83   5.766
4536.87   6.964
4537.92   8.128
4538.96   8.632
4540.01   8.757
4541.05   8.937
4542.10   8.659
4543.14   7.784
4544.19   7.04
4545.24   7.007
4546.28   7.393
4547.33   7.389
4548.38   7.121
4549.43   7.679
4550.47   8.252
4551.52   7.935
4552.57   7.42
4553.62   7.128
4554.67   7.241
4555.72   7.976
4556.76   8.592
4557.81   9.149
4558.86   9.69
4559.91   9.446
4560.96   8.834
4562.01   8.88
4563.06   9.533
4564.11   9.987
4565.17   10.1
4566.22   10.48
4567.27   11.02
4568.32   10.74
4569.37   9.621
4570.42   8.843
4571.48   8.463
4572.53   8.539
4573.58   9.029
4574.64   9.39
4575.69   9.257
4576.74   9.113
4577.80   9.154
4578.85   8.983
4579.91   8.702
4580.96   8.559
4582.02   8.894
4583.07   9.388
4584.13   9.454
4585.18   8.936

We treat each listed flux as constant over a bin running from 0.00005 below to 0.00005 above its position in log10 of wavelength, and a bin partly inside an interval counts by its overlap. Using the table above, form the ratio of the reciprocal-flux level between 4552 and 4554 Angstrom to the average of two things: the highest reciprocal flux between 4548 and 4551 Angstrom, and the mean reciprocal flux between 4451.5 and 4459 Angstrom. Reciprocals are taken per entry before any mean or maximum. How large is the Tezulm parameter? 0.78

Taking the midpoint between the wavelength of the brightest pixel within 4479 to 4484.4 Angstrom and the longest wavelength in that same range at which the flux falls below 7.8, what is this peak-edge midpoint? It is 4483.9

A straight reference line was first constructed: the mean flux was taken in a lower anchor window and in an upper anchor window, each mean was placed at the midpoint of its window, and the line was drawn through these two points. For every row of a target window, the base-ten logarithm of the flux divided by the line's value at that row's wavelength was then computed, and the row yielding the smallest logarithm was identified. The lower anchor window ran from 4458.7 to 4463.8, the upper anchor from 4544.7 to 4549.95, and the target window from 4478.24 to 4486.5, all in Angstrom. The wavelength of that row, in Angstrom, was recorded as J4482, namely 4481.84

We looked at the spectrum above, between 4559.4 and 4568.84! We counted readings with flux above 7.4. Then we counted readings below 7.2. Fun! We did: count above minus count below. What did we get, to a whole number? 9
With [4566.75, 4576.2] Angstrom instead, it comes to 9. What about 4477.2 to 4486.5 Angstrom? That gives -4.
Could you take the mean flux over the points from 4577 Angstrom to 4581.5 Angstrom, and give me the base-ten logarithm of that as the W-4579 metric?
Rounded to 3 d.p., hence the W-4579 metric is 0.947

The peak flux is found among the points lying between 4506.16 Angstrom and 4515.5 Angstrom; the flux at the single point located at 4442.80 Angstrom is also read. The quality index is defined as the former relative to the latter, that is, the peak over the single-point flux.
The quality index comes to 1.30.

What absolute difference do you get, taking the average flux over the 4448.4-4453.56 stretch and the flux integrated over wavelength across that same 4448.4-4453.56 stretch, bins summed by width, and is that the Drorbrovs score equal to 29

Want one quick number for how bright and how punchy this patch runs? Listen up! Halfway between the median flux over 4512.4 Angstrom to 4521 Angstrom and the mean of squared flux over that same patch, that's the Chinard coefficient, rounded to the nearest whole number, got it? 37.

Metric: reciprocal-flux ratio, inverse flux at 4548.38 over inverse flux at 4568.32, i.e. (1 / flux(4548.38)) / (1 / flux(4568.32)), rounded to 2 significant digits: 1.5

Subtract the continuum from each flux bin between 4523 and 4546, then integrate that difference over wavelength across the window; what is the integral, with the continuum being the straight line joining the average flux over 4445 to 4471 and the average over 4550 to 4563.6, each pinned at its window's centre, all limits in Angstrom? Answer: -18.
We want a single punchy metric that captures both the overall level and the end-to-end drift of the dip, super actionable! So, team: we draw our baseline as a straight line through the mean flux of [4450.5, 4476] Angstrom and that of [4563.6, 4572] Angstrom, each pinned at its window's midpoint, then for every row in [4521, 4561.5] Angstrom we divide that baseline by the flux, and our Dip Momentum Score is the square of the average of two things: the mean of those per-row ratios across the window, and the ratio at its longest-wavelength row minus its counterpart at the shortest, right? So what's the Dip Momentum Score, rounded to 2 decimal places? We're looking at 0.44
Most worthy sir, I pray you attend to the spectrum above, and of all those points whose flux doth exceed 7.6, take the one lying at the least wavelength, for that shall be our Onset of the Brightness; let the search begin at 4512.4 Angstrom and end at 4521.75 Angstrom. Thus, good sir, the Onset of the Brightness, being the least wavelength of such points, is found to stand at 4512.91 Angstrom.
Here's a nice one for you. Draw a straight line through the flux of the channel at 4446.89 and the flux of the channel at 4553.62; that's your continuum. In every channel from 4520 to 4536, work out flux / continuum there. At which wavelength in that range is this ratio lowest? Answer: 4534.78 Angstrom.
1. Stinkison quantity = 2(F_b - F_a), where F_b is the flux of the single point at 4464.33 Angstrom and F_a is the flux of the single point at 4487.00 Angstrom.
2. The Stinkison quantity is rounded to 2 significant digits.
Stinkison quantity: -2.7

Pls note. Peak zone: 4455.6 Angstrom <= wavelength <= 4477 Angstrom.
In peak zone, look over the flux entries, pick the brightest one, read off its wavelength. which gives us 4471.53 Angstrom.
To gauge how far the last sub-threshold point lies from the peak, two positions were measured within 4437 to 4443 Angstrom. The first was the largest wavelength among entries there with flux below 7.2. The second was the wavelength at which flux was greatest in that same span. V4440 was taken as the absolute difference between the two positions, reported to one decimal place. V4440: 0.0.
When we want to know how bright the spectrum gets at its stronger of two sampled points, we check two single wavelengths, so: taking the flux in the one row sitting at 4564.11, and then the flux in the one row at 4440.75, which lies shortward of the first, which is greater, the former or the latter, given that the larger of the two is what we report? 10.0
